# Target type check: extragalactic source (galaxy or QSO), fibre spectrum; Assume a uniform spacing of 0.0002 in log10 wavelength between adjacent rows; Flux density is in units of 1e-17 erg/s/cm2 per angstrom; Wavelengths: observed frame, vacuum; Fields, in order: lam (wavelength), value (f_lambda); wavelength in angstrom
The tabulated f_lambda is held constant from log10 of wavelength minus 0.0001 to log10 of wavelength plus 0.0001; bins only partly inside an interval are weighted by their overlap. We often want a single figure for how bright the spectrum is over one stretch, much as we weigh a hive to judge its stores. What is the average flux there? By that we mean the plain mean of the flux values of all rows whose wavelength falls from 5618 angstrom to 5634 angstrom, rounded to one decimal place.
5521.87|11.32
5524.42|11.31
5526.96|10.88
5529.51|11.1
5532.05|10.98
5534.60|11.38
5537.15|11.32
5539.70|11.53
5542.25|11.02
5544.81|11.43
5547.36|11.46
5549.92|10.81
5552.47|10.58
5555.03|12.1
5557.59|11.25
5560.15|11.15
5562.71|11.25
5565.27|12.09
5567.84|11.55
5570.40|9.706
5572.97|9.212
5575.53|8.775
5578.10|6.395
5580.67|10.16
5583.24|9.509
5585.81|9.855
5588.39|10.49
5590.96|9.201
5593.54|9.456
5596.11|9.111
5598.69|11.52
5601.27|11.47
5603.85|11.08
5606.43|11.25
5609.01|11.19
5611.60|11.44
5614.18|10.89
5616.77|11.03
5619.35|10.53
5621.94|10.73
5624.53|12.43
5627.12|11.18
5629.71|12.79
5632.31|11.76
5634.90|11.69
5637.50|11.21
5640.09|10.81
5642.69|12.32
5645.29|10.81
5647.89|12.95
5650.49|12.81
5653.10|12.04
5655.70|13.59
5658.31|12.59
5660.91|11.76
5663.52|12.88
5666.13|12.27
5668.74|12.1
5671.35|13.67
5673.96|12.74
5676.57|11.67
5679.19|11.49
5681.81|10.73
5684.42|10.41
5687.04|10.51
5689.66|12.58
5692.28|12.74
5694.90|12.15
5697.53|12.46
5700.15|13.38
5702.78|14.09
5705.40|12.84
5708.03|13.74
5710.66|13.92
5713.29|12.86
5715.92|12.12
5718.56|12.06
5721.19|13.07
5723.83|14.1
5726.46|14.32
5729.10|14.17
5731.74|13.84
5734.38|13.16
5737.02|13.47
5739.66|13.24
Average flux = 11.6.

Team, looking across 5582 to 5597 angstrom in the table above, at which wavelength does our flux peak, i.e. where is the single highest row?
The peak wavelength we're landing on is 5588.39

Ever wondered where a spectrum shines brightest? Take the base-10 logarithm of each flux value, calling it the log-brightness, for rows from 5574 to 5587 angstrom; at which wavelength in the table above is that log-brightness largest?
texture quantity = 5580.67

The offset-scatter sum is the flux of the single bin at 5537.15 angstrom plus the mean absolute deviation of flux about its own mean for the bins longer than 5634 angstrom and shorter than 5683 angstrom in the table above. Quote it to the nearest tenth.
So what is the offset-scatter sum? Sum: 12.0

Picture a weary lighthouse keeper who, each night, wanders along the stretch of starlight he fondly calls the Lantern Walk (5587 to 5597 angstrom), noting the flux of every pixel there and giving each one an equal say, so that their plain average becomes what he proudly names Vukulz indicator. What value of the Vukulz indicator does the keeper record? 9.6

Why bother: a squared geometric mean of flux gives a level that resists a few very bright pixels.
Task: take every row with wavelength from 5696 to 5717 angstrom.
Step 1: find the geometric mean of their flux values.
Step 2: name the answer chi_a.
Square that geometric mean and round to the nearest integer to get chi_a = 173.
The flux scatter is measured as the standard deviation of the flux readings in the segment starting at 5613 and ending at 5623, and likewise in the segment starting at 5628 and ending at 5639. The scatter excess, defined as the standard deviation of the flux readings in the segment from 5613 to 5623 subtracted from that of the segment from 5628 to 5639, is 0.4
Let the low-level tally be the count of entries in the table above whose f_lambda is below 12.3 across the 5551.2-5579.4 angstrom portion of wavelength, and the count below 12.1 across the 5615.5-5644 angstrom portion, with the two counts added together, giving 19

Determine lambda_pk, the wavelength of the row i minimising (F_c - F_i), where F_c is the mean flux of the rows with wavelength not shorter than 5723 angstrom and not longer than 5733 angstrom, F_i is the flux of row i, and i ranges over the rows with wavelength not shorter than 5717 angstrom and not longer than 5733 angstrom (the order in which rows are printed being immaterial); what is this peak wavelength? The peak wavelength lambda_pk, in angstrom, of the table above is 5726.46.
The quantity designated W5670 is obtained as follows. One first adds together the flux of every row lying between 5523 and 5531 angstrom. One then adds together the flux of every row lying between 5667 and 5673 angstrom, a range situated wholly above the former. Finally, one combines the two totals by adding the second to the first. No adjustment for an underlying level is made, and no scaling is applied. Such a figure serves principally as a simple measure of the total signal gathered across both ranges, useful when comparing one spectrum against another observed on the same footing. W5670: 59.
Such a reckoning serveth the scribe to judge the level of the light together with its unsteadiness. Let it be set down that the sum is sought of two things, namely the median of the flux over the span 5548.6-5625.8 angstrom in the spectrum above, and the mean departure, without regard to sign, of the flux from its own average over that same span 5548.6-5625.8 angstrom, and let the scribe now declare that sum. 11.8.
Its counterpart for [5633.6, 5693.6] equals 12.9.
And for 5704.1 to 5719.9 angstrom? 13.5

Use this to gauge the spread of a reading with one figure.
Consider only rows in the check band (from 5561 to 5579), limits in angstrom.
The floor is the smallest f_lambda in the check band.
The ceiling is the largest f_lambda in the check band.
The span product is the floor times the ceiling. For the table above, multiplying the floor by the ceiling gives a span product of 77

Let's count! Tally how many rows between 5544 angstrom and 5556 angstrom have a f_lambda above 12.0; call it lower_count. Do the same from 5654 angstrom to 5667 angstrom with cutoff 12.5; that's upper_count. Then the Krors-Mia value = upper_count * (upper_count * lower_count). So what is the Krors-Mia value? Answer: 9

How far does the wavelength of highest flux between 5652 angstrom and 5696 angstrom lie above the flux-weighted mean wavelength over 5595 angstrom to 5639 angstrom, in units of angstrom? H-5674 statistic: 54.2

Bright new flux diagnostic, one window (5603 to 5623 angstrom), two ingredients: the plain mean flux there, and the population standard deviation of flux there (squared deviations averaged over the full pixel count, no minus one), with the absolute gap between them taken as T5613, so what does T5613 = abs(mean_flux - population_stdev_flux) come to 10.7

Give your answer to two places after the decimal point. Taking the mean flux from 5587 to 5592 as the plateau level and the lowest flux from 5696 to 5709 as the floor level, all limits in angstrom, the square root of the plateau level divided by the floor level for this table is 0.89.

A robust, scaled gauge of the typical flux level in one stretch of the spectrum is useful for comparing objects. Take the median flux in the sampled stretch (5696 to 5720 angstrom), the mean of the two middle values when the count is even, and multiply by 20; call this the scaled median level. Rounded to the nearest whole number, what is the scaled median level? 257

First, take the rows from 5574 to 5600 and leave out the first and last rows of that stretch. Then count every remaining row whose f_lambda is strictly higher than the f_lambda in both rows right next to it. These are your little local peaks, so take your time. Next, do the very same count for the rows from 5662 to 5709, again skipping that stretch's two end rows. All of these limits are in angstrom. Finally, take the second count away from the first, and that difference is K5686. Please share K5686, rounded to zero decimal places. 0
